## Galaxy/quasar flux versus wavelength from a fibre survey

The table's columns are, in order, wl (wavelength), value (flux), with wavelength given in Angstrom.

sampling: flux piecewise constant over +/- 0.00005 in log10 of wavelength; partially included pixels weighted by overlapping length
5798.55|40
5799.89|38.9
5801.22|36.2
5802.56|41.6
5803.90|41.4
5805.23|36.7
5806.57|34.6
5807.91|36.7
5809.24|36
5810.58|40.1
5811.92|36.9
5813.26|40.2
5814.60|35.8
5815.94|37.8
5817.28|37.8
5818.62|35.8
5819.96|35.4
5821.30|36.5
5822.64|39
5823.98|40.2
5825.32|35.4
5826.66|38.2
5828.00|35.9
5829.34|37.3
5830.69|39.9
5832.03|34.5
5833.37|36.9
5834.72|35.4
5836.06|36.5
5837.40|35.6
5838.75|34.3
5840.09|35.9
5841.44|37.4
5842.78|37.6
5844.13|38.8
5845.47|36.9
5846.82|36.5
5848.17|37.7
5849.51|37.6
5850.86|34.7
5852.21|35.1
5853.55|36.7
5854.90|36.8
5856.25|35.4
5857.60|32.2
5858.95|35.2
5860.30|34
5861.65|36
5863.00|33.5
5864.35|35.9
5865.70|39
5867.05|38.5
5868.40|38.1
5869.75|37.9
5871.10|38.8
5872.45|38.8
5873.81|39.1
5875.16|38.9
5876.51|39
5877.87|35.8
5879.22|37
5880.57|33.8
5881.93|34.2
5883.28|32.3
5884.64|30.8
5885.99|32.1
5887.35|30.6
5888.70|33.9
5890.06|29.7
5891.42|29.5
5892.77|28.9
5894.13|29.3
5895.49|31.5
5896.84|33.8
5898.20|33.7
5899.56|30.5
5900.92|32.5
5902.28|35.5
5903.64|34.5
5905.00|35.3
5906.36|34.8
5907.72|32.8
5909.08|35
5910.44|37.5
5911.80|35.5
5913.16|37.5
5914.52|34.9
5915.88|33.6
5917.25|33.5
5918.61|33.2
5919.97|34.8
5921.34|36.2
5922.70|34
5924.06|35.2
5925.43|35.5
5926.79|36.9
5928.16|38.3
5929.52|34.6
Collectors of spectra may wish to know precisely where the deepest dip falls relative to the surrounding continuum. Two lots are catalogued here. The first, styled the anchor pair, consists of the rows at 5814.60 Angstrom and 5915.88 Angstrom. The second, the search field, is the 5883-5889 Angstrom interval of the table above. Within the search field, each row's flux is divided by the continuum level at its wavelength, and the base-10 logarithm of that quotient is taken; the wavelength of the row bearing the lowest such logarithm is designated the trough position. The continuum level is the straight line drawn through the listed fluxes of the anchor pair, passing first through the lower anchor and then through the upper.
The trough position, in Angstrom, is 5887.35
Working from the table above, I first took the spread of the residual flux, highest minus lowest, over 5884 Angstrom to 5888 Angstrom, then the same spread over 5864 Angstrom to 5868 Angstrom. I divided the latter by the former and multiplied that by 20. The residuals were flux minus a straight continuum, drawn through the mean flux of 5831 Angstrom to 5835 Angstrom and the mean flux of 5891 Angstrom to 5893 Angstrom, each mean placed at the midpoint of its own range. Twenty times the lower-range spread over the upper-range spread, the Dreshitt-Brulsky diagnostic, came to 45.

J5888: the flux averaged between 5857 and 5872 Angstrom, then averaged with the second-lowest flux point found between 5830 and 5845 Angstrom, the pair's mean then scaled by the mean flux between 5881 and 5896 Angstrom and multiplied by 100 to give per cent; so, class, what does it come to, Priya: 114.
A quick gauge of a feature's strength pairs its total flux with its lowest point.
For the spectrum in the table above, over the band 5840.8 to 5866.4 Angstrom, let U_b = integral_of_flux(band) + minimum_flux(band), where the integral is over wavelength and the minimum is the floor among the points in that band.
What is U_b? 958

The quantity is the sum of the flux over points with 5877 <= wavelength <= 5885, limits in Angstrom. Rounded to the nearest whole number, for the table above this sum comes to 204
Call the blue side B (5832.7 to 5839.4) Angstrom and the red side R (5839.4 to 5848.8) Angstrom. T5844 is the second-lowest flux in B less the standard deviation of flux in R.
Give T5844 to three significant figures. 34.5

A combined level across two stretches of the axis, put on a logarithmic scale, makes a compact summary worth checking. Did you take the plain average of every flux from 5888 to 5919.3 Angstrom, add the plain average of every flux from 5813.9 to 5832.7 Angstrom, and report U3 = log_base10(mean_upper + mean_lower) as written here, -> 1.848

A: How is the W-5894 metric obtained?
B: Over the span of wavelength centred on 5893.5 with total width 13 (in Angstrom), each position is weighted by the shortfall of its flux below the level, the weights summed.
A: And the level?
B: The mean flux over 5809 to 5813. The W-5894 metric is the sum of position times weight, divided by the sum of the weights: 5893.2 Angstrom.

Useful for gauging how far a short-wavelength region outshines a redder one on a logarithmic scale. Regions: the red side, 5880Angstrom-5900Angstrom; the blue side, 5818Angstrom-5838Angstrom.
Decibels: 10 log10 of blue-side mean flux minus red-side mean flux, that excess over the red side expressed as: 7.2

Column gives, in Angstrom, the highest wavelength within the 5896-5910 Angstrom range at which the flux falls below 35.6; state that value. 5909.08 Angstrom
